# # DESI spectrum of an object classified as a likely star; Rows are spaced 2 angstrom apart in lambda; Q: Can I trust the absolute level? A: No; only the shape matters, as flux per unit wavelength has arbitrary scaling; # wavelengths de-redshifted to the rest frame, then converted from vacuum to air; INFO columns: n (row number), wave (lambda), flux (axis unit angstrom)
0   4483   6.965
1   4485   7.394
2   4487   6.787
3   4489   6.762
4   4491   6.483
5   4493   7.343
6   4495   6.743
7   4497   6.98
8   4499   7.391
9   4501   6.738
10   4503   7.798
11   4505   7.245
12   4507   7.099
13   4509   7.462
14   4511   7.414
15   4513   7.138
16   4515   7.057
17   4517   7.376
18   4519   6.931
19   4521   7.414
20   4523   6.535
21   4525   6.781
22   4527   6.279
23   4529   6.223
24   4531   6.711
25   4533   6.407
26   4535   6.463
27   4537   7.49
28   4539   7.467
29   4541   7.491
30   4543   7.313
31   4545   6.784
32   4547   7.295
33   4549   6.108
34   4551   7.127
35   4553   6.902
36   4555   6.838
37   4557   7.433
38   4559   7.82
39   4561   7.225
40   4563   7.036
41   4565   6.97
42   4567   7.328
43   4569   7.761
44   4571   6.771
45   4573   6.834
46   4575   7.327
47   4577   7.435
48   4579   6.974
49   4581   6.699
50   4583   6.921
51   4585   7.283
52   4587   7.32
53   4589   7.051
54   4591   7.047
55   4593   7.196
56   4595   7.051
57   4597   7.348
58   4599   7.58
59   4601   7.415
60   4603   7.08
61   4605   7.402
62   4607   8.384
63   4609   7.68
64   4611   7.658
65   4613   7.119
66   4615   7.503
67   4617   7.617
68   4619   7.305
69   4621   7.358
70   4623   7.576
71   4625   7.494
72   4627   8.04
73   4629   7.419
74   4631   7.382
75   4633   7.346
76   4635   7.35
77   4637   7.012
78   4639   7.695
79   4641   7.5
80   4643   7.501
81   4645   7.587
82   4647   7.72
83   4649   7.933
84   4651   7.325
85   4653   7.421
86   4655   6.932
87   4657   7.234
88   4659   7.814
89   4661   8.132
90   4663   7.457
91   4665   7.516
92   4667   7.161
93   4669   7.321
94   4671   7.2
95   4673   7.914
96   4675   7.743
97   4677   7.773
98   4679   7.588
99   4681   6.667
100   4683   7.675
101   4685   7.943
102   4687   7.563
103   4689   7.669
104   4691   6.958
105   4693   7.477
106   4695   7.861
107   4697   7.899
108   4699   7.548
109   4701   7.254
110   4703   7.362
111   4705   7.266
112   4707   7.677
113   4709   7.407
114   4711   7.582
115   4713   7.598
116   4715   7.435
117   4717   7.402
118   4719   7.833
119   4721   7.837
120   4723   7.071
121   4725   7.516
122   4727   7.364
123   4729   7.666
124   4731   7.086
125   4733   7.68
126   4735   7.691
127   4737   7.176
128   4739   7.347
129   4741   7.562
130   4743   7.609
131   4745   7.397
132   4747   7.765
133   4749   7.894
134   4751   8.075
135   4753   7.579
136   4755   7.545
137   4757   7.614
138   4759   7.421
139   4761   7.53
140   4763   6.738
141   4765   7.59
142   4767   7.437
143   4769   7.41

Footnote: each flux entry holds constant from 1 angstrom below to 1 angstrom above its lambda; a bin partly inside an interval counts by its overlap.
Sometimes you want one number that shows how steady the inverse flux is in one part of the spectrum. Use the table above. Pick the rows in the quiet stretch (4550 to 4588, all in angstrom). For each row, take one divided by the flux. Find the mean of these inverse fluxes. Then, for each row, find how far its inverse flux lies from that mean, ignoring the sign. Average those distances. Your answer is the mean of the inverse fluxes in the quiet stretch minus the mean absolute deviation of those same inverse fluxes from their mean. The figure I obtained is 0.135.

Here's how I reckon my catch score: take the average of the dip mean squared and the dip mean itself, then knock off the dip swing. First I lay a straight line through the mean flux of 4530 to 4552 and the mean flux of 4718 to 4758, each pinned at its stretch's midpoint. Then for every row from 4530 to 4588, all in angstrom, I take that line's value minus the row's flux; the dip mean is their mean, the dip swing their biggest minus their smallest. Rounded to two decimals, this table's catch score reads -1.71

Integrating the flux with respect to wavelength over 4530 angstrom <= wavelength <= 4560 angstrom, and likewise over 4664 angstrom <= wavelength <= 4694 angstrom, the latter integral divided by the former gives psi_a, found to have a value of 1.06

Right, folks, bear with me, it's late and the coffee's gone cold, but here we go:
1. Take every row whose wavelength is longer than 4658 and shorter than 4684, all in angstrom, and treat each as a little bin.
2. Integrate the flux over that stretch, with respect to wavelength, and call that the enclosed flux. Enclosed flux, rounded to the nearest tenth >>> 195.9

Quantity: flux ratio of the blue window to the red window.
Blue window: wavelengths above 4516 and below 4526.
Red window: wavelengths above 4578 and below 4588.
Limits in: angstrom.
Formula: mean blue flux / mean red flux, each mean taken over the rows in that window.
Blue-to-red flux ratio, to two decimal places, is 1.00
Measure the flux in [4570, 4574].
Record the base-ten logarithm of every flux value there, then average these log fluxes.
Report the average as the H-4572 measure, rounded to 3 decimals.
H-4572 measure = 0.833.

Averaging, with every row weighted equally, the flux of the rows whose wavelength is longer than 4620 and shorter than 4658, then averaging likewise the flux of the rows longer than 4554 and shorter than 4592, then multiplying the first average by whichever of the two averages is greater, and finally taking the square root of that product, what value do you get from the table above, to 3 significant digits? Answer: 7.46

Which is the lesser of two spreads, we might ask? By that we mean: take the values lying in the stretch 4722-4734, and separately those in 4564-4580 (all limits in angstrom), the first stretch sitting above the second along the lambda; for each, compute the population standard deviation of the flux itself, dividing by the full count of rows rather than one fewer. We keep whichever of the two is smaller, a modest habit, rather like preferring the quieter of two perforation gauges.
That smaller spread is 0.25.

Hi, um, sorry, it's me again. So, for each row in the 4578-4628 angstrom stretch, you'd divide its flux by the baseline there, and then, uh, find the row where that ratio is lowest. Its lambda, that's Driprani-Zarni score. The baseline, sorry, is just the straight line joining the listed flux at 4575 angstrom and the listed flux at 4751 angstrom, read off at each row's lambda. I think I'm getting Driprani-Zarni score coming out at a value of 4581 angstrom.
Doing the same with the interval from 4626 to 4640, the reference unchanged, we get 4637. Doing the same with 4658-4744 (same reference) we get 4681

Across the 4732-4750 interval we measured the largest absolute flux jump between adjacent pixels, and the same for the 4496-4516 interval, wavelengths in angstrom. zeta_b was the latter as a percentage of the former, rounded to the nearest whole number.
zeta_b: 206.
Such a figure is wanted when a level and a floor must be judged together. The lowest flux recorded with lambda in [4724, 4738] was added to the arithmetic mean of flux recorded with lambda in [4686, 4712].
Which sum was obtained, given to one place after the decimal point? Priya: 14.6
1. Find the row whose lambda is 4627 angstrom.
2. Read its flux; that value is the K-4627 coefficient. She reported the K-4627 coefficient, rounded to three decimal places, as 8.040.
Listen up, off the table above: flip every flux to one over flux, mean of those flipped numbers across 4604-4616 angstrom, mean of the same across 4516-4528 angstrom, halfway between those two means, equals 0.139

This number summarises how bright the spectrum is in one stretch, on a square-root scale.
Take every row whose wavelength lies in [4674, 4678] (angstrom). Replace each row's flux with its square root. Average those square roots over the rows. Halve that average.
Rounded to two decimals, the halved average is 1.39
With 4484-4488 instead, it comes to 1.33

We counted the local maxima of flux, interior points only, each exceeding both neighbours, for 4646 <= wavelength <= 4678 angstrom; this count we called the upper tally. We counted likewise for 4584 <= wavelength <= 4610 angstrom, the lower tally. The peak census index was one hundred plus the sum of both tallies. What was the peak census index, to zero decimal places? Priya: 110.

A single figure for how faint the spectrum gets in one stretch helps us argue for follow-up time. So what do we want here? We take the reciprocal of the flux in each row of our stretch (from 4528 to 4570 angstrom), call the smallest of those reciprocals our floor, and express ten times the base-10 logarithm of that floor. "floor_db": -8.93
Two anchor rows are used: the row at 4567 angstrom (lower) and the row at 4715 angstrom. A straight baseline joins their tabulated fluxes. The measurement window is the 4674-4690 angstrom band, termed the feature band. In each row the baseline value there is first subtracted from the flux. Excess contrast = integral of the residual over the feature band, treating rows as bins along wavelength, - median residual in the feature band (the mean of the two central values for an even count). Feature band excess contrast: 2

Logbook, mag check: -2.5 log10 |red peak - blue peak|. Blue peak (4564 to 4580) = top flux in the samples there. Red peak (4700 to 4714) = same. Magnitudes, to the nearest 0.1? 2.7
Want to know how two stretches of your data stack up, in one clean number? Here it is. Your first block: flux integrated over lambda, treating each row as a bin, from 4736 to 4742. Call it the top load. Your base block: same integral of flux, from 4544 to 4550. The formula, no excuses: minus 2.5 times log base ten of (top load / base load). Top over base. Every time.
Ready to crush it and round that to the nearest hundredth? -0.10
